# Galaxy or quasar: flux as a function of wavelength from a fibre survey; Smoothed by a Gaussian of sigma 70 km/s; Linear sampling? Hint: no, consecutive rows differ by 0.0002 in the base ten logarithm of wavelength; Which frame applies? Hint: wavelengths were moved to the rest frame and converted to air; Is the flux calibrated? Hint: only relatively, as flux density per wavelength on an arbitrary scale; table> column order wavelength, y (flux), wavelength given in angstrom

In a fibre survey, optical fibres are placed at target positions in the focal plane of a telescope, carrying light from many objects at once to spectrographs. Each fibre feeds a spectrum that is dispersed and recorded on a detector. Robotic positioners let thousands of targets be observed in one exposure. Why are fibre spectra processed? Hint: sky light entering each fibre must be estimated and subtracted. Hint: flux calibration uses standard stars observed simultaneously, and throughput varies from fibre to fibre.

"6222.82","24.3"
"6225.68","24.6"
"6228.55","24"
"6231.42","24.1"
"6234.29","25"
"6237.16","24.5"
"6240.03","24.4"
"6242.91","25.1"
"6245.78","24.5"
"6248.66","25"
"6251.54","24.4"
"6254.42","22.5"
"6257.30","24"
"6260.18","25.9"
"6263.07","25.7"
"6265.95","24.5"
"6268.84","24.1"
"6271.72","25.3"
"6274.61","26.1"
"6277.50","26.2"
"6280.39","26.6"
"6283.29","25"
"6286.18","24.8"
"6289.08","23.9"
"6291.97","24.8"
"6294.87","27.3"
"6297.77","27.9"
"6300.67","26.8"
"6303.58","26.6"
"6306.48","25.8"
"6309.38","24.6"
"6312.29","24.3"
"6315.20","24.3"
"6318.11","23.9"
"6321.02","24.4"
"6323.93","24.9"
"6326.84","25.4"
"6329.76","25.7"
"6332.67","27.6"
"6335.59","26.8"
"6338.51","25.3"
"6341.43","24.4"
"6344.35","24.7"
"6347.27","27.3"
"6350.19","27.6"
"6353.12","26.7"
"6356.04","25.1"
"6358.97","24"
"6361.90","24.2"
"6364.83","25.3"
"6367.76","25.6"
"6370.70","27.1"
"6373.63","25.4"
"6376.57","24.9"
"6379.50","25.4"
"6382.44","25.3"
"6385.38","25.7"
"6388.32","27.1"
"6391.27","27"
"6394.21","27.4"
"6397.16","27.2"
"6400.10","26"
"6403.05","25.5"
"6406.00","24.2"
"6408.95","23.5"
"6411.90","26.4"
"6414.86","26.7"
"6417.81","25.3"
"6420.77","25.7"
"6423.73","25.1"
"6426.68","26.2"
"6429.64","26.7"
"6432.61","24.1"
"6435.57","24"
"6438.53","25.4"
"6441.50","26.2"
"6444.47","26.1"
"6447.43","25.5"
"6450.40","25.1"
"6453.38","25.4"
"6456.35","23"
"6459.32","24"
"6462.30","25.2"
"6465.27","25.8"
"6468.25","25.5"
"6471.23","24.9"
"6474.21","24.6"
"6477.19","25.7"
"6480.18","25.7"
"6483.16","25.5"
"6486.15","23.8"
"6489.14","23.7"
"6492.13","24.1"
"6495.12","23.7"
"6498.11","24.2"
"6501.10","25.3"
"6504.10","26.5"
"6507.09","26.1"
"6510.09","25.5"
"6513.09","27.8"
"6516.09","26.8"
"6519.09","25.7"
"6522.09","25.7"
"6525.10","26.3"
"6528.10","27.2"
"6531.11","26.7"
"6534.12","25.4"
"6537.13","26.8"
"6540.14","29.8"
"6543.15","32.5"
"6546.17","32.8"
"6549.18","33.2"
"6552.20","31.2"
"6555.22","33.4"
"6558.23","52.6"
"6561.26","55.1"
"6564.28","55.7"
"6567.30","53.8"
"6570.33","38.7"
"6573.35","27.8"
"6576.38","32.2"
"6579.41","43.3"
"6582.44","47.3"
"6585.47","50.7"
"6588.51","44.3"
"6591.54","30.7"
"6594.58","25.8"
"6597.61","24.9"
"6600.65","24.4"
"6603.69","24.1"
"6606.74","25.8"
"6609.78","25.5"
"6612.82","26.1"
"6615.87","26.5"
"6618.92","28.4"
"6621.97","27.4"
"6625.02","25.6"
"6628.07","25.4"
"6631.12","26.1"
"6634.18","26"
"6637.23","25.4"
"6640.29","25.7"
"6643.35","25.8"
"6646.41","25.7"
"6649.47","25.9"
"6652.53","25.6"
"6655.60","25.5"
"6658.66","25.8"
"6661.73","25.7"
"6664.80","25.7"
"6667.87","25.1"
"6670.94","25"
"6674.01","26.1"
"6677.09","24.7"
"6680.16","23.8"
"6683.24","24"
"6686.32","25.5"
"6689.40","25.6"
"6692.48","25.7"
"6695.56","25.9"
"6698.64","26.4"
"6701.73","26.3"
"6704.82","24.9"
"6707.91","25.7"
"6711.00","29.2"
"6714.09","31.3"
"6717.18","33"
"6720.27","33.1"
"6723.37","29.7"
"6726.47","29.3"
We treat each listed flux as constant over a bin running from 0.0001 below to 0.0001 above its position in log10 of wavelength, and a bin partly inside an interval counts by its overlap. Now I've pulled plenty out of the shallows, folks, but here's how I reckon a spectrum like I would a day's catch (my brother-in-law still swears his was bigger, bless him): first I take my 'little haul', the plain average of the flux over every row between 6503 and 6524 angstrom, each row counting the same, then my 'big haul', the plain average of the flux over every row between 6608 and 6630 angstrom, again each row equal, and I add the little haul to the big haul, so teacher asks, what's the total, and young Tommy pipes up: 53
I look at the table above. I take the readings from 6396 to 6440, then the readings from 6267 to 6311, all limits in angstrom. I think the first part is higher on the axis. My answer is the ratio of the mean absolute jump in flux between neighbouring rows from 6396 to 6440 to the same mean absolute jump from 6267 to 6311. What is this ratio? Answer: 1.2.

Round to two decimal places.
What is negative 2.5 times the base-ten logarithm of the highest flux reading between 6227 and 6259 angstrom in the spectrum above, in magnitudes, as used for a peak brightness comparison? -3.50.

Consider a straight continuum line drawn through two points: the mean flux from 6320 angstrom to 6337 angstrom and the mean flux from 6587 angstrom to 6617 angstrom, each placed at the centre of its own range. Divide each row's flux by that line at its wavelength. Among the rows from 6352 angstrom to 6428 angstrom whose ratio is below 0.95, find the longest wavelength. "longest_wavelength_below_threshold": 6423.73 angstrom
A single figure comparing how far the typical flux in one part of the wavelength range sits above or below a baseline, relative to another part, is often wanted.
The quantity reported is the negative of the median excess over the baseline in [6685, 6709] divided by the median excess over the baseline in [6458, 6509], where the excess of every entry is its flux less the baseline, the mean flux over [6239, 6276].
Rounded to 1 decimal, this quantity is -2.1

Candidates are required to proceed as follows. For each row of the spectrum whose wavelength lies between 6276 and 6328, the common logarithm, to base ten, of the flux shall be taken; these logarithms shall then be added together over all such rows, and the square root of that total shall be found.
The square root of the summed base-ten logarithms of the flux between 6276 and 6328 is 5.03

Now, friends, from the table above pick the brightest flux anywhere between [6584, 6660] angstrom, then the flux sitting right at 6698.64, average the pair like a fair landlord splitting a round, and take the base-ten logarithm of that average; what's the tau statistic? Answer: 1.586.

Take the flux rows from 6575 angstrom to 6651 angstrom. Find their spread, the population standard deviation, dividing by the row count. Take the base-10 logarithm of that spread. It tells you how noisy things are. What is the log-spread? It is 0.88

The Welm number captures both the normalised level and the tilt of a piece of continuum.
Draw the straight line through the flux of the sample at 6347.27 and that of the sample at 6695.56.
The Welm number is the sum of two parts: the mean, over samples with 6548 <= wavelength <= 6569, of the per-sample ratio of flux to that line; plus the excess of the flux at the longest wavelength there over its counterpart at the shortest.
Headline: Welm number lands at 22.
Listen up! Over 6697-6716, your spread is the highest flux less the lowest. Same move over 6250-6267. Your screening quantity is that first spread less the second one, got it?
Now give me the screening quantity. 3.0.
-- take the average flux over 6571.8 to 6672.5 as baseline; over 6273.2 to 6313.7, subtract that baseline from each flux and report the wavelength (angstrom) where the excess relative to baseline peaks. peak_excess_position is 6297.77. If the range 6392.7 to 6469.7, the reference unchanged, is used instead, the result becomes 6394.21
